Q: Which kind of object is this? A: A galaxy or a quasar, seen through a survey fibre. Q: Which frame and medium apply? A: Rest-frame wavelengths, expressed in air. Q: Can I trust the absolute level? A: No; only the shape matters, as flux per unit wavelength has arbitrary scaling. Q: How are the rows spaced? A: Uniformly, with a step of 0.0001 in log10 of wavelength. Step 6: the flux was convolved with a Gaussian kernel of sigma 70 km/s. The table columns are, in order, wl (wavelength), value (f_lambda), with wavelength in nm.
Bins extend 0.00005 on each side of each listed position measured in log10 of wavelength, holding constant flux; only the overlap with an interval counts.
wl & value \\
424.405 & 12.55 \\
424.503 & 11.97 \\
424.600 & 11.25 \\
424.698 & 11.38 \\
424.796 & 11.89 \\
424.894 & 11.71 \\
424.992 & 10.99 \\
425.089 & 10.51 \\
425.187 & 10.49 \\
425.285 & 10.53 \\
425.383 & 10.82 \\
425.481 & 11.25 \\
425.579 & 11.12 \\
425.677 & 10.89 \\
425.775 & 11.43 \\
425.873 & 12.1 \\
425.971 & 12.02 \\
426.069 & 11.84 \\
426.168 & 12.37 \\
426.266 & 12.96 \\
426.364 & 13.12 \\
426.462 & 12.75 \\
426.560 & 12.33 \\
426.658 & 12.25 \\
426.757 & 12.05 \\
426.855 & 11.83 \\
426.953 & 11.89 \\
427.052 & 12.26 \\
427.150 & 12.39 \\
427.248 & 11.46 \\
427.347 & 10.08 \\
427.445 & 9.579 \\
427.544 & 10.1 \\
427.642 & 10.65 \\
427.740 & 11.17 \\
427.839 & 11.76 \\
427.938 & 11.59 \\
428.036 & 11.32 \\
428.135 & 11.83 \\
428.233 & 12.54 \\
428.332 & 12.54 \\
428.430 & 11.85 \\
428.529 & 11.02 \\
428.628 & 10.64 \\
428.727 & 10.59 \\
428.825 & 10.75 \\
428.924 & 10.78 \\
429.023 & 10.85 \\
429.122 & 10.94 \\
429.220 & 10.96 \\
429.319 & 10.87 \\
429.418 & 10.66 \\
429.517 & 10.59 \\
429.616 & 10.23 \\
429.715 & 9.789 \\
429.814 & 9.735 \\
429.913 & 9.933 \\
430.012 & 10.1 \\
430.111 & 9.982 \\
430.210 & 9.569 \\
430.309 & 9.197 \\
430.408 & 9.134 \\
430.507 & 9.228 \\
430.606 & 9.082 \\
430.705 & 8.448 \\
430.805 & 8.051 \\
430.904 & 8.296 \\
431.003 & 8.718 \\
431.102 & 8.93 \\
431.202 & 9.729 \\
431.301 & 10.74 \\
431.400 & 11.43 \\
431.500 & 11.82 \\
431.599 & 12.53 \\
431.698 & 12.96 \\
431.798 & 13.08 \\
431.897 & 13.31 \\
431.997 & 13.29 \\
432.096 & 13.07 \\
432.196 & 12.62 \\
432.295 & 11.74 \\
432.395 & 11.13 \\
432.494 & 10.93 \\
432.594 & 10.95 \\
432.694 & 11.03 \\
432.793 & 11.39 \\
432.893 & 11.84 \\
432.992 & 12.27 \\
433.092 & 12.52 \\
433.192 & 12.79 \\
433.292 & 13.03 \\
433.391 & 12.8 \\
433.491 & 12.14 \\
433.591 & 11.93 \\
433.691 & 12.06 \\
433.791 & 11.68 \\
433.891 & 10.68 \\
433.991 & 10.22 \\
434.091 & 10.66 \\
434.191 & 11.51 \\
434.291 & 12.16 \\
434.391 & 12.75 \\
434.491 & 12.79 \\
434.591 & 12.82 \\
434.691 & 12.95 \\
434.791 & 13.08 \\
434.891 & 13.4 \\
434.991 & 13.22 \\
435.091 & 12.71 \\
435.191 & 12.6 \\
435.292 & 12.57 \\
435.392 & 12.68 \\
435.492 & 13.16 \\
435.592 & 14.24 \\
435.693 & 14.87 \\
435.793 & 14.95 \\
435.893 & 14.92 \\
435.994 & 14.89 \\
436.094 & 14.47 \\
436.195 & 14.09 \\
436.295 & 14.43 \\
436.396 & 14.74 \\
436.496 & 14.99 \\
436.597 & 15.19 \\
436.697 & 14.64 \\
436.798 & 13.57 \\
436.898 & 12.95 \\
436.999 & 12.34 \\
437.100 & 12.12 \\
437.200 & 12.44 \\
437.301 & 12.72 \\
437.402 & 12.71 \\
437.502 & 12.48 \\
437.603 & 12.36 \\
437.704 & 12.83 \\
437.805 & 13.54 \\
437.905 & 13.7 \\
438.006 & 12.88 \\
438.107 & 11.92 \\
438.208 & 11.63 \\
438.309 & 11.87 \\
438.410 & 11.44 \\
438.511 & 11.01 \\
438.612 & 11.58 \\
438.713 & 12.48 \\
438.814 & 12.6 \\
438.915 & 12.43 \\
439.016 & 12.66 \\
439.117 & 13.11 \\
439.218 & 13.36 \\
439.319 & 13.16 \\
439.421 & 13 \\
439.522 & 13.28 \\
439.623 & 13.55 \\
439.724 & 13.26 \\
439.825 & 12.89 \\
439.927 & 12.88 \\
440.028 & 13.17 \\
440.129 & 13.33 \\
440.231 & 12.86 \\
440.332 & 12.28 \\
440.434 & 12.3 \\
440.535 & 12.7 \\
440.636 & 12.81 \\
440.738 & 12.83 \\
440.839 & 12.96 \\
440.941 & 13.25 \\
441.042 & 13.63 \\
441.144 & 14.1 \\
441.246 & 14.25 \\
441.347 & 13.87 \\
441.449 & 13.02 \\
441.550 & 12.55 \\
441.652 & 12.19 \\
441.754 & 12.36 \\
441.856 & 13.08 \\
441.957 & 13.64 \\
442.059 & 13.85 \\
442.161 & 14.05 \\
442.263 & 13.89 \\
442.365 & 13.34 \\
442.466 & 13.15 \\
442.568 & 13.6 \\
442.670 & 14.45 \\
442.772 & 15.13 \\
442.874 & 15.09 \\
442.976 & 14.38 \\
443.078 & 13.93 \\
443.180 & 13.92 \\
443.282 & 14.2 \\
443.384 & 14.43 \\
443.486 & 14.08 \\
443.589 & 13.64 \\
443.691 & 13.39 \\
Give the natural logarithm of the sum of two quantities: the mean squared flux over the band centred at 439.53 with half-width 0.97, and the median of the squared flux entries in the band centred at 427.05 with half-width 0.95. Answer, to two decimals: 5.73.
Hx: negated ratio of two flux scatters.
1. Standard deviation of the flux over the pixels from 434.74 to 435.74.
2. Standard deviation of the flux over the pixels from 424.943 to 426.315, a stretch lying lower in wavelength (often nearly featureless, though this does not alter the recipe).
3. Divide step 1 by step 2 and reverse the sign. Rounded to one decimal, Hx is -1.0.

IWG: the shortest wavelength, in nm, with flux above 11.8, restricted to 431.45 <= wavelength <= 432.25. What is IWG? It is 431.500 nm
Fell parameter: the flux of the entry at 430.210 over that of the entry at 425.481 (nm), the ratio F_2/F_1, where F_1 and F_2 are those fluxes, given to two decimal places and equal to 0.85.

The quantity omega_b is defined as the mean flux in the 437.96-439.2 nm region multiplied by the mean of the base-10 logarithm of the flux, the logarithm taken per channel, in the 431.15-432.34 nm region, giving 13.2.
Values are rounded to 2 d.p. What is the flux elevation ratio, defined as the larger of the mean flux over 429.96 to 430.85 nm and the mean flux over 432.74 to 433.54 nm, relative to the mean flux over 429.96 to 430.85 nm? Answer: 1.34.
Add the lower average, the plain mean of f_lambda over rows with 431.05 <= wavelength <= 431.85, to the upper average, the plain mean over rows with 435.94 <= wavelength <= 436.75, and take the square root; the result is 5.11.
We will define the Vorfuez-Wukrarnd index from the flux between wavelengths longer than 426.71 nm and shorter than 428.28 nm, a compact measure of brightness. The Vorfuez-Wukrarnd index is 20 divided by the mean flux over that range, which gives 1.8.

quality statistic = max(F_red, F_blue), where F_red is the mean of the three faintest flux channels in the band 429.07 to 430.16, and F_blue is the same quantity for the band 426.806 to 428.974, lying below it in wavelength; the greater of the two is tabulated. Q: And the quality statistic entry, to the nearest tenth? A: 9.9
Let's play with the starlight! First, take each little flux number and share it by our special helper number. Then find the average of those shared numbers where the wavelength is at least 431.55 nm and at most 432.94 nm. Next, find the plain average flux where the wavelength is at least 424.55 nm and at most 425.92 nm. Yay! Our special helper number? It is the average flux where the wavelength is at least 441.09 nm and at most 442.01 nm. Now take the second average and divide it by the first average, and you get 12.2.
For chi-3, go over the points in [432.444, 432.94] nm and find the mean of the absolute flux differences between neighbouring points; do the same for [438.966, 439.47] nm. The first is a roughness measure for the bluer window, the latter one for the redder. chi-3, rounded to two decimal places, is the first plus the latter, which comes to 0.49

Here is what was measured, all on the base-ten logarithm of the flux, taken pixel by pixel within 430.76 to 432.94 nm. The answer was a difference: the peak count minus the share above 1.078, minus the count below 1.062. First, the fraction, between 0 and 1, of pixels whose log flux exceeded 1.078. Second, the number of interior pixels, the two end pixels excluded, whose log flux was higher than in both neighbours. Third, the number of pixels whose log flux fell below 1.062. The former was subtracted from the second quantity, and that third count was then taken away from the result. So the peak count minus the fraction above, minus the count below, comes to -11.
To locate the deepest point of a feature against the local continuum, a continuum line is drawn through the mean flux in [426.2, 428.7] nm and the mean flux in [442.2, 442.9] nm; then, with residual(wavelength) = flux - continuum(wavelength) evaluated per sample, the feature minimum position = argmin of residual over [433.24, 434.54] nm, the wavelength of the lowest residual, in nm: 433.991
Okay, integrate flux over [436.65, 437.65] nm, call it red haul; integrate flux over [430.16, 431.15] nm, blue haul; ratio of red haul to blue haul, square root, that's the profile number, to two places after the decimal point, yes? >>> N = 1.21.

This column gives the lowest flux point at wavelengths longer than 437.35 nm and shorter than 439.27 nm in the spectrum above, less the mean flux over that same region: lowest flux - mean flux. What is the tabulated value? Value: -1.4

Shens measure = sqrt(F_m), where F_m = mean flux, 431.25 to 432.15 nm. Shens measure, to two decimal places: 3.53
